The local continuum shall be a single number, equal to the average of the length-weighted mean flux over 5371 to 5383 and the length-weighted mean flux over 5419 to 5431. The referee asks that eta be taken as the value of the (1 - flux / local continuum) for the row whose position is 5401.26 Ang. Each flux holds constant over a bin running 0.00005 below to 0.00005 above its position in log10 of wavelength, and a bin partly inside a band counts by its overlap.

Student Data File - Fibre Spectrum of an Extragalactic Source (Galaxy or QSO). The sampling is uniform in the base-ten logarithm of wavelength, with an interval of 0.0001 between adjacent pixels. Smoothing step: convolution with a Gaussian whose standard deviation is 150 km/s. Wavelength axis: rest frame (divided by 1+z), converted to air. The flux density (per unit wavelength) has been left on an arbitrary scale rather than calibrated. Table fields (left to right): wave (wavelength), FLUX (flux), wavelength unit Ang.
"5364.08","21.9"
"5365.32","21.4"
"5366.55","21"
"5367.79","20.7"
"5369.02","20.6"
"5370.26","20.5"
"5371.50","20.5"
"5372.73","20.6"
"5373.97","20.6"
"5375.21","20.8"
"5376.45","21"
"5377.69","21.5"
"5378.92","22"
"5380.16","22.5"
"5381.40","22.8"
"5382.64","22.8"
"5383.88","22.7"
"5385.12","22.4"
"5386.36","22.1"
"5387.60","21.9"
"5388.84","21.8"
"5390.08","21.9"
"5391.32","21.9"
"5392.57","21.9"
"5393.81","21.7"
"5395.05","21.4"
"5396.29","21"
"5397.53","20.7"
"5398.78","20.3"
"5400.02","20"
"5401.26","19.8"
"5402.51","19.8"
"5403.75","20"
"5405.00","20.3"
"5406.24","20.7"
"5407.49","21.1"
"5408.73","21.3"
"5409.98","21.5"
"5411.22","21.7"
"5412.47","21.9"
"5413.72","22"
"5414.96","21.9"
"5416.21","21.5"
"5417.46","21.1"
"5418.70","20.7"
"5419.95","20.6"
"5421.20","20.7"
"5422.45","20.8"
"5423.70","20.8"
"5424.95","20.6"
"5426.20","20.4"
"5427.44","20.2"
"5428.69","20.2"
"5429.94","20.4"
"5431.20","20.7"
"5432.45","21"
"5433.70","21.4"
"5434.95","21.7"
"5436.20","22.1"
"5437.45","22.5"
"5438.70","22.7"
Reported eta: 0.06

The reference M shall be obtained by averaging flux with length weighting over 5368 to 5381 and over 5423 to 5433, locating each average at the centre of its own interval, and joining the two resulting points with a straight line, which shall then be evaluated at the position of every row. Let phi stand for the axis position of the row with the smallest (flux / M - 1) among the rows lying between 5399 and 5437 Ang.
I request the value 5401.26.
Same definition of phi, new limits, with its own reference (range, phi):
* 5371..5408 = 5401.26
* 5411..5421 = 5419.95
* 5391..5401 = 5400.02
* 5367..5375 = 5370.26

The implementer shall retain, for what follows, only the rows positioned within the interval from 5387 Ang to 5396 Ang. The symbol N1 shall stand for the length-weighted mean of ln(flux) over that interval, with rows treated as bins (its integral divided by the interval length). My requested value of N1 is 3.080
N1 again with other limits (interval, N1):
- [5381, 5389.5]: 3.107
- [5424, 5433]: 3.020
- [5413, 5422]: 3.054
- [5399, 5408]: 3.007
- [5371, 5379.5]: 3.047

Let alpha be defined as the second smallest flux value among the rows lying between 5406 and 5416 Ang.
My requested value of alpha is 21.1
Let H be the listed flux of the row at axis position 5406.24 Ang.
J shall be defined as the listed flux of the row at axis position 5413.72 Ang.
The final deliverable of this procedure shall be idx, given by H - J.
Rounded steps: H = 20.7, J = 22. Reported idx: -1.3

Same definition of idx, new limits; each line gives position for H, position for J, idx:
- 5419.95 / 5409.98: -0.9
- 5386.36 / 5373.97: 1.5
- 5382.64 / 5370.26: 2.3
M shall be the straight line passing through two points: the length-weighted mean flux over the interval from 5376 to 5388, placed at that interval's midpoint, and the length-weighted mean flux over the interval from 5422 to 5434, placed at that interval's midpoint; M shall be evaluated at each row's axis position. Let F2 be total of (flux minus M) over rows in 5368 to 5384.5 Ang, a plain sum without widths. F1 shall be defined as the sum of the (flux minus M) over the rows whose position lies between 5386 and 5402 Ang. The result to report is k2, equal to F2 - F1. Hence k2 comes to -5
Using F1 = -7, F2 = -12.1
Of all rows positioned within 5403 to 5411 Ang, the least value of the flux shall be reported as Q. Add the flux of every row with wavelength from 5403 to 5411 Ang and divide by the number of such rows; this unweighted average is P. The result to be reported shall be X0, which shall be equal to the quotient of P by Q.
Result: 1.04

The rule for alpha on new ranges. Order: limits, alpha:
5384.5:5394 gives 21.8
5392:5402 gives 20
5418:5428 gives 20.4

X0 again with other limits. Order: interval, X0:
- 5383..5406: 1.07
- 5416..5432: 1.02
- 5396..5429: 1.05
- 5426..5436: 1.03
